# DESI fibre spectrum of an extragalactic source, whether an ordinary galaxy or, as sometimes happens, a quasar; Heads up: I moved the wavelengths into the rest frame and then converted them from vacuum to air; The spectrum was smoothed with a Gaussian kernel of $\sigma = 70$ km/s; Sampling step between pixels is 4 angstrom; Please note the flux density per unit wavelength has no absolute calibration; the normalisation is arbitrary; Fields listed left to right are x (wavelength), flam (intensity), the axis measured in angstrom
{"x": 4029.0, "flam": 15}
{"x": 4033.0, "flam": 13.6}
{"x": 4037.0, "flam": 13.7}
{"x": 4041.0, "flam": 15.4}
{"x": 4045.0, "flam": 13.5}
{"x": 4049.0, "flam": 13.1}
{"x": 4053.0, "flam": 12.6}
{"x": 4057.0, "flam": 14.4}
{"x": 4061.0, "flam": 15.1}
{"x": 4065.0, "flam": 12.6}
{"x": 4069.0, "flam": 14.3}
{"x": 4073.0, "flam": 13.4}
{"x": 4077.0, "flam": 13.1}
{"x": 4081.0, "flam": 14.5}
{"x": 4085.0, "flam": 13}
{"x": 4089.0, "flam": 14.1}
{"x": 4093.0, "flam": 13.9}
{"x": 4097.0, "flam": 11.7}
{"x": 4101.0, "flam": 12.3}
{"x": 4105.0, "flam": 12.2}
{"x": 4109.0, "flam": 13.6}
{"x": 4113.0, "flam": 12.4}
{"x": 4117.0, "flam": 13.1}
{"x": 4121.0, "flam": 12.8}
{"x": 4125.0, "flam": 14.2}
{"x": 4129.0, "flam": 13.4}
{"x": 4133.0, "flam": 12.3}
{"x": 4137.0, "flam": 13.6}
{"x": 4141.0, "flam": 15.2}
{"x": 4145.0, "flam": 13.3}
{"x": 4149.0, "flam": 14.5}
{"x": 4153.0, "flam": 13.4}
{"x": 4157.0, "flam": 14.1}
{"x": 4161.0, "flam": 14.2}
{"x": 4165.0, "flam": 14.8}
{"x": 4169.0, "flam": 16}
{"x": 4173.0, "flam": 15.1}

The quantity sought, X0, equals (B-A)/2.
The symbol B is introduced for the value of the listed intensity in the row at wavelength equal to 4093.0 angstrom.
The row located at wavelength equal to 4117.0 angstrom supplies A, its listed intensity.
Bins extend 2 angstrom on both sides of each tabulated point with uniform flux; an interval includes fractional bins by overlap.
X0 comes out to 0.4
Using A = 13.1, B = 13.9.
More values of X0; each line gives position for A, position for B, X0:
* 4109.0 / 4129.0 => -0.1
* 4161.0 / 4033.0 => -0.3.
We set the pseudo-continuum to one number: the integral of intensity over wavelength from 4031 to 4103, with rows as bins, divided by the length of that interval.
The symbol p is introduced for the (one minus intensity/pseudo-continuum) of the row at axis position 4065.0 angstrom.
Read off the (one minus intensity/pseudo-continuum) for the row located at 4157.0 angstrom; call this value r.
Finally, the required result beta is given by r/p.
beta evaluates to -0.54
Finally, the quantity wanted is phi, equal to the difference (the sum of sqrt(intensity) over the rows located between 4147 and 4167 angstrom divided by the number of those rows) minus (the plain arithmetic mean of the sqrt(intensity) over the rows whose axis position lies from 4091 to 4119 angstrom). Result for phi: 0.20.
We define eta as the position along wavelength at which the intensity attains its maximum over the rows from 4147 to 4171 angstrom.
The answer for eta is 4169.0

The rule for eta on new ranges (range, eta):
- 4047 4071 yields 4061.0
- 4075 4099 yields 4081.0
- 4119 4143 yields 4141.0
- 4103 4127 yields 4125.0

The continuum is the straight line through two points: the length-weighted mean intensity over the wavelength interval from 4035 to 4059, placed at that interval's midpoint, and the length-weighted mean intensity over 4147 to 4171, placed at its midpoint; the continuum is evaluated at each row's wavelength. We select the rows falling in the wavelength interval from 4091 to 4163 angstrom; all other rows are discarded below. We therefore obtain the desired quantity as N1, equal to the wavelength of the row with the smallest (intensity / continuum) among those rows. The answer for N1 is 4097.0 angstrom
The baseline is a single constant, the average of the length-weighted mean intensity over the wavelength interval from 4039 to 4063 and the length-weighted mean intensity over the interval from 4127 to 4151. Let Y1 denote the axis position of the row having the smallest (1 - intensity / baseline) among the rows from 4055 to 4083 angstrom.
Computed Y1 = 4061.0 angstrom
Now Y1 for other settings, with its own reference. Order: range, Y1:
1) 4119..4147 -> 4141.0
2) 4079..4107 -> 4081.0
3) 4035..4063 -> 4041.0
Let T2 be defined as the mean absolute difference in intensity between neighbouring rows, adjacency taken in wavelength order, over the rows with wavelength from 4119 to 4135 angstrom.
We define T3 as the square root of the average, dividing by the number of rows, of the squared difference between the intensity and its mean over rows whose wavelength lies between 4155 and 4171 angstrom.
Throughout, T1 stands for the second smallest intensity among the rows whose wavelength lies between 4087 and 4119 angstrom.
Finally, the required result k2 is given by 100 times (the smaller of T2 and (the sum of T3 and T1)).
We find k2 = 110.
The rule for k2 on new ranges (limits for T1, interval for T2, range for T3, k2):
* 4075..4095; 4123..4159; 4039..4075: 121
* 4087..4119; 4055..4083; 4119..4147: 125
